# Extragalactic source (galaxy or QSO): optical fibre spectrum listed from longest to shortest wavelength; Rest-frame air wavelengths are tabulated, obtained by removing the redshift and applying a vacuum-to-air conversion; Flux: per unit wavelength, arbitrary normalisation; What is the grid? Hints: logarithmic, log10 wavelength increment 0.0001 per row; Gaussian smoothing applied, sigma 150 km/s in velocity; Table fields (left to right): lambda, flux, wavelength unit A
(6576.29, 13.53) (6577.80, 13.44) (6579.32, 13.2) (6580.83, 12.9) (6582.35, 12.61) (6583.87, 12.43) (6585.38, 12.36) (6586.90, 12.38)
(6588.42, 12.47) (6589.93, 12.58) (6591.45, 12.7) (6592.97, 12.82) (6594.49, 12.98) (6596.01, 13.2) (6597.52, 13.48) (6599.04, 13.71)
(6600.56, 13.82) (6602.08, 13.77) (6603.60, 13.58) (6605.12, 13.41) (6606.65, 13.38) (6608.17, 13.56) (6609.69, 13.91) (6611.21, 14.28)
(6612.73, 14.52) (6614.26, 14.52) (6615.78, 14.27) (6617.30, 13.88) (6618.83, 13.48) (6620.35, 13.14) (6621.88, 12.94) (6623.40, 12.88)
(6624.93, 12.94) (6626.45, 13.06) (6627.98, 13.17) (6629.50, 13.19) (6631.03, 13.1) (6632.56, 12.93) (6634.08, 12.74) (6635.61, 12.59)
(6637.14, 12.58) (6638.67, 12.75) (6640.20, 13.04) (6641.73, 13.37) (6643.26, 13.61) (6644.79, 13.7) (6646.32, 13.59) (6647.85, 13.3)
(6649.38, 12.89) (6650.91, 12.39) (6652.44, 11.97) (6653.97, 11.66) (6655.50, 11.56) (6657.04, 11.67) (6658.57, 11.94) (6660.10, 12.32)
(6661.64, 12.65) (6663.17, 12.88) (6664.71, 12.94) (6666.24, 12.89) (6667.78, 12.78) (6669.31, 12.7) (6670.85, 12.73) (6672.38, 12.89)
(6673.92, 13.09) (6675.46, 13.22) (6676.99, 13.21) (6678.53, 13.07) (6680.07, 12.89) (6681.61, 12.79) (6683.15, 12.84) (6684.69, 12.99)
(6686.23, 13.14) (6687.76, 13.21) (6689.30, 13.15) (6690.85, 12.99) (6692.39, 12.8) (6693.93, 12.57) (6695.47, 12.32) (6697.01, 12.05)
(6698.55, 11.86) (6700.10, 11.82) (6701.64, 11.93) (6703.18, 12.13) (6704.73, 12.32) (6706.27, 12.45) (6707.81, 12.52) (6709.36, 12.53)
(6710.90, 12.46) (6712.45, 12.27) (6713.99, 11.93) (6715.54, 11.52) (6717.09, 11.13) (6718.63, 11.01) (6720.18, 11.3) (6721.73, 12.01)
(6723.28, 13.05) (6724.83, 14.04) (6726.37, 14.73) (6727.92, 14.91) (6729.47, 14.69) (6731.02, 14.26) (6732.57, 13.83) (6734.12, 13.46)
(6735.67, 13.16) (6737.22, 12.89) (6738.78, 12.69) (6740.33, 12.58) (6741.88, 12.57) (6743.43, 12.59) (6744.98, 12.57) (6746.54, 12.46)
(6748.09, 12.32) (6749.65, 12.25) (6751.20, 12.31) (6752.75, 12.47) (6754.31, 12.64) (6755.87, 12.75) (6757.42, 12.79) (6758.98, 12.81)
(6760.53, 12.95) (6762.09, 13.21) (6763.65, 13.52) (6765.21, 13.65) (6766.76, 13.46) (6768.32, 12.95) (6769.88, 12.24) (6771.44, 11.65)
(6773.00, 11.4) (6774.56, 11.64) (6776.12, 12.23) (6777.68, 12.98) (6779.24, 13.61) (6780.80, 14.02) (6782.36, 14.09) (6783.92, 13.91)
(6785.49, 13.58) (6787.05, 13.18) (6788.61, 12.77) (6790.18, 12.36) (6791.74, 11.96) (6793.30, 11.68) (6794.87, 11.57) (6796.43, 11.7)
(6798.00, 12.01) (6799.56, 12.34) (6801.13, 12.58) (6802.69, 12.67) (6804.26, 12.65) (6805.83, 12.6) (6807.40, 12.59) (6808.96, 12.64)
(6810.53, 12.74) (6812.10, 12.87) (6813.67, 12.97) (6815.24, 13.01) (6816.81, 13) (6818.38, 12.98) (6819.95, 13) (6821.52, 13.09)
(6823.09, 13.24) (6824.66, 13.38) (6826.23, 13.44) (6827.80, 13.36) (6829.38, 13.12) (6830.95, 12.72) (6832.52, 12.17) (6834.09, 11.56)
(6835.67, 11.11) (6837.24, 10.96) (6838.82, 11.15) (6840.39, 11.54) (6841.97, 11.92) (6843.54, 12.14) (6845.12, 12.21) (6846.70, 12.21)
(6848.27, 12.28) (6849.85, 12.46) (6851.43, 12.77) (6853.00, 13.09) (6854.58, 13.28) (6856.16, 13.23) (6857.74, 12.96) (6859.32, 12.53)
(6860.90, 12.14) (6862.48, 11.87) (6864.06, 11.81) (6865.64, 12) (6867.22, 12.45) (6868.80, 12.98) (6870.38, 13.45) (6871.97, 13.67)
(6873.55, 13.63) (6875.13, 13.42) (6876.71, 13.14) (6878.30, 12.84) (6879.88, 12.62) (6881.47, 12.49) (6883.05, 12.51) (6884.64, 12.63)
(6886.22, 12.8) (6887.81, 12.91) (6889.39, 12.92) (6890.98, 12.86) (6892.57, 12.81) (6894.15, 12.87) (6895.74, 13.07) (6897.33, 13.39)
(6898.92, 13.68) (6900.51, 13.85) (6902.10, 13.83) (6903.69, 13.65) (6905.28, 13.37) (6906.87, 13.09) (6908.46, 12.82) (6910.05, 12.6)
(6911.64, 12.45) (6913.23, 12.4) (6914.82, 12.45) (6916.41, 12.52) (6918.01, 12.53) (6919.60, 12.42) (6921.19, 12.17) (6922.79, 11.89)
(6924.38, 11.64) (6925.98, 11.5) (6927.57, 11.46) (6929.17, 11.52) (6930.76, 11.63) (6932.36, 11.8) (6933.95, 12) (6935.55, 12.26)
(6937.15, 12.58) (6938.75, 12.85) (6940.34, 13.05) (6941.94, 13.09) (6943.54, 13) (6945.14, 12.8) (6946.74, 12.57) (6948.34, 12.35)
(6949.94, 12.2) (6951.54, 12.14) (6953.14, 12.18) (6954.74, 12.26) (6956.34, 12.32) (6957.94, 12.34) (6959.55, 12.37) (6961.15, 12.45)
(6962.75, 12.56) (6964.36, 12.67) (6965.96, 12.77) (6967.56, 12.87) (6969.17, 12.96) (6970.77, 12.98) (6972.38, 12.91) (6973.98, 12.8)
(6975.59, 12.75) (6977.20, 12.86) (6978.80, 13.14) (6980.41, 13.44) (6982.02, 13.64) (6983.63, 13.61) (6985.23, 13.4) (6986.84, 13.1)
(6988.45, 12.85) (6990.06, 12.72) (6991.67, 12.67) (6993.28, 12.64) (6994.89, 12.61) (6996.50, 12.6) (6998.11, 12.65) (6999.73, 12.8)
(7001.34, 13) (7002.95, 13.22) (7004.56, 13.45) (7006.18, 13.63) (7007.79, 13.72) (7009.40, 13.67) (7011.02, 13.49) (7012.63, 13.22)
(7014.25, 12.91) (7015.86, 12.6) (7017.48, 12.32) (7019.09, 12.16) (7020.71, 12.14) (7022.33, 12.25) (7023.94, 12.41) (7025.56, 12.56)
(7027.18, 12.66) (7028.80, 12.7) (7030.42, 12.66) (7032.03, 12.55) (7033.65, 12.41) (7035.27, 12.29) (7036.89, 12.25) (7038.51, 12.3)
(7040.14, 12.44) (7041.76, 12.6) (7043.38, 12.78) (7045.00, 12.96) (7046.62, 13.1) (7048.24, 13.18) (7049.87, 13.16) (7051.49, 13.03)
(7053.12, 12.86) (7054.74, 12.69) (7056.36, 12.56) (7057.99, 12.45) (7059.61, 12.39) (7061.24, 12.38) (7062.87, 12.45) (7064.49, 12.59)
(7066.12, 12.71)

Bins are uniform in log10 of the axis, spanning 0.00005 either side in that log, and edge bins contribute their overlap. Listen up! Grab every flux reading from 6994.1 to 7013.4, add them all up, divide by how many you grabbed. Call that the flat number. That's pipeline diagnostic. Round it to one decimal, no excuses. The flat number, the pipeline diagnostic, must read 13.2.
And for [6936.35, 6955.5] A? 12.6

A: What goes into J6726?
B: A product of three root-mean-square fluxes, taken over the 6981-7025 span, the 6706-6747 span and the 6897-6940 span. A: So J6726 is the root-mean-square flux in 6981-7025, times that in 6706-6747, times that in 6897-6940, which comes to 2088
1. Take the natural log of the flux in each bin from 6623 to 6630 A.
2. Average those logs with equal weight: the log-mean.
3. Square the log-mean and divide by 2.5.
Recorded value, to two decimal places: 2.64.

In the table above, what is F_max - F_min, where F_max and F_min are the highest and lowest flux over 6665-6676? 0.52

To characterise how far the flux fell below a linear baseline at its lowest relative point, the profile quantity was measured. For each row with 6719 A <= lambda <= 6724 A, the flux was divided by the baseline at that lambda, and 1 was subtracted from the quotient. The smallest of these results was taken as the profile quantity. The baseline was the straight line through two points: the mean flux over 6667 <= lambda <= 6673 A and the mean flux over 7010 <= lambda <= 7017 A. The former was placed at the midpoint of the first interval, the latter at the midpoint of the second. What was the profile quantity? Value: -0.12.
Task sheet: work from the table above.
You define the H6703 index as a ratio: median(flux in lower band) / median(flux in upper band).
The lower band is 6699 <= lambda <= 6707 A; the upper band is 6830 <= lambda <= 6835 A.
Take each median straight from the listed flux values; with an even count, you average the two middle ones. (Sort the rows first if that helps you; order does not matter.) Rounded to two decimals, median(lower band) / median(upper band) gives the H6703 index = 1.00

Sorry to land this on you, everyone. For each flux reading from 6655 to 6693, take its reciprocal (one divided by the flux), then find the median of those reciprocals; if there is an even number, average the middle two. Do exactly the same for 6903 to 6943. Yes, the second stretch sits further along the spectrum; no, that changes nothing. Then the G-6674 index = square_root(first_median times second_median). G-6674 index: 0.0789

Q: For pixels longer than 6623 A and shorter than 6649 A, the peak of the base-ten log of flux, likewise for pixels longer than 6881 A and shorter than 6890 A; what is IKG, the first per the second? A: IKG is 1.02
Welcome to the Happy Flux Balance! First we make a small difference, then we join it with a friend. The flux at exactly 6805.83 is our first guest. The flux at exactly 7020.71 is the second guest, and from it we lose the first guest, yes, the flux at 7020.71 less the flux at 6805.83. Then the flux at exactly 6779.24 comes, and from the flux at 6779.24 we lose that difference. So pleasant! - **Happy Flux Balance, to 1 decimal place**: 14.1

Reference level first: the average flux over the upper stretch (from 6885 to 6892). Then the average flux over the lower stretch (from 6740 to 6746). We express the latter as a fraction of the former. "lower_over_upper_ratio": 0.98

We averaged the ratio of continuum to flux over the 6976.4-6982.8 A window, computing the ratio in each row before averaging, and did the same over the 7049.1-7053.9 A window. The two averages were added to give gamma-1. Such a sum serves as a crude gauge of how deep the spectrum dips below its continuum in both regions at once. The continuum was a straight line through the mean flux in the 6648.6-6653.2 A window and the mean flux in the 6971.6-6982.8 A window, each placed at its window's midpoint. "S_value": 2.00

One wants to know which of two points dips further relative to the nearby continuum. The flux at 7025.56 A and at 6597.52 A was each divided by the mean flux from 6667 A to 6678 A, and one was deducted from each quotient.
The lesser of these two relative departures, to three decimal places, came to -0.030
